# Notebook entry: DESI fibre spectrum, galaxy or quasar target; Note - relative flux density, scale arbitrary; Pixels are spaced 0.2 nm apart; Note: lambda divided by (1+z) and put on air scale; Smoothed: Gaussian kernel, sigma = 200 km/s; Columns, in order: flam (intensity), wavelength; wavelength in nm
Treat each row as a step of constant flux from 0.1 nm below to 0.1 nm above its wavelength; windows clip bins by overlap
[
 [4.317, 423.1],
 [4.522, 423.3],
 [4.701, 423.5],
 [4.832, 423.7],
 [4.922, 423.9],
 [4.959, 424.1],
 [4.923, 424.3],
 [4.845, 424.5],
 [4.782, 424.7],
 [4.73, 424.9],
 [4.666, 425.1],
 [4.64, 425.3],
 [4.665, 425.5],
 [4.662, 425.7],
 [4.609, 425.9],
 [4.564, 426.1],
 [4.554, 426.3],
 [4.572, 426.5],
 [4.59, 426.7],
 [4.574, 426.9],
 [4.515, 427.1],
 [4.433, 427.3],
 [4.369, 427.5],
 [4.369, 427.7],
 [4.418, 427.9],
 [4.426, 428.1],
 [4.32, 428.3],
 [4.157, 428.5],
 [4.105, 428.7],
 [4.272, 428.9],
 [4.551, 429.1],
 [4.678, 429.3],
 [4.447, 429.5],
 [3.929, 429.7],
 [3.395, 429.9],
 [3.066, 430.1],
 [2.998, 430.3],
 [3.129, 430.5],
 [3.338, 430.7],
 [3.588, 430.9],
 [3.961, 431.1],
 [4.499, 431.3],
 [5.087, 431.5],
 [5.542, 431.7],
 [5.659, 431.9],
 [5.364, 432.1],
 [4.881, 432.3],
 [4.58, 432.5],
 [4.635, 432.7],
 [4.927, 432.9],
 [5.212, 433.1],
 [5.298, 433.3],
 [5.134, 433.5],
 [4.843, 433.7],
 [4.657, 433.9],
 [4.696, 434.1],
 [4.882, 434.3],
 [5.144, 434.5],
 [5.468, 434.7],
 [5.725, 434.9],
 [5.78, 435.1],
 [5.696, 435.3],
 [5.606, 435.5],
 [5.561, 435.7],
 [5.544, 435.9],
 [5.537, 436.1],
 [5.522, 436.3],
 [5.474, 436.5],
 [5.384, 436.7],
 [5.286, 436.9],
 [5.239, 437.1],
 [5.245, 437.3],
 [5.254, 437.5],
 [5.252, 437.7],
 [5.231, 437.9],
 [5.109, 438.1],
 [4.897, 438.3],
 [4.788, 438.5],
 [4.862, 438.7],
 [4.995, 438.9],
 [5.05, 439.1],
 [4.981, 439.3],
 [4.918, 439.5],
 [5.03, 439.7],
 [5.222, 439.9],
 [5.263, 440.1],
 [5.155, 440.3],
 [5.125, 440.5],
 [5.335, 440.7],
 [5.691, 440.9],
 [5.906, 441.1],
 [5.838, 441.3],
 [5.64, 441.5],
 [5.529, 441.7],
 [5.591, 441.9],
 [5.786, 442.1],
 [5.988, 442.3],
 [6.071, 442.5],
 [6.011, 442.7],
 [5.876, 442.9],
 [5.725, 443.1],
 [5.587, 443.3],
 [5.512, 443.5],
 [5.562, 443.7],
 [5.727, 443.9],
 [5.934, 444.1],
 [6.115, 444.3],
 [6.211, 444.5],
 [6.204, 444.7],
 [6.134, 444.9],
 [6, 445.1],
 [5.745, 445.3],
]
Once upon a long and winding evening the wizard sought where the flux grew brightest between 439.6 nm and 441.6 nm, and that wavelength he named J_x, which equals 441.1 nm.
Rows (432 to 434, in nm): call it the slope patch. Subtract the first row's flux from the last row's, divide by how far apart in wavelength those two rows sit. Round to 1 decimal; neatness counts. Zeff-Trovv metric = -0.4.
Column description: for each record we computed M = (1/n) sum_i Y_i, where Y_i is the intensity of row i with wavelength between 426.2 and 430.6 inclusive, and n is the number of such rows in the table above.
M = 4.2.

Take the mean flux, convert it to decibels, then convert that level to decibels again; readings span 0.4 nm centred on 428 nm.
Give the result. 8.10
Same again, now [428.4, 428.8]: 7.90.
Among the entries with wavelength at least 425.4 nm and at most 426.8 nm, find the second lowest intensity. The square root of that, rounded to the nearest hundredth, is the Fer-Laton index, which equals 2.14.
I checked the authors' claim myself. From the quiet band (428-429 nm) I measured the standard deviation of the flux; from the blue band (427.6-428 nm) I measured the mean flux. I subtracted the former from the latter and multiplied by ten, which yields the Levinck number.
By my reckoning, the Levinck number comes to 43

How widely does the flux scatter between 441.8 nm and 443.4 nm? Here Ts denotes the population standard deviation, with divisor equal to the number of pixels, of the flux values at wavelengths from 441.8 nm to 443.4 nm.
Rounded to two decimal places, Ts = 0.18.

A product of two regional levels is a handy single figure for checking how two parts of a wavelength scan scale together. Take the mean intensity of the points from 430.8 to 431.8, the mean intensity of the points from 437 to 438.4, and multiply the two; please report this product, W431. 23.5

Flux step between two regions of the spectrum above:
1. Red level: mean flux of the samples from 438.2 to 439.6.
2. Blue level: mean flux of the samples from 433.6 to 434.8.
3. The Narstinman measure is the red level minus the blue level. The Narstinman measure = 0.0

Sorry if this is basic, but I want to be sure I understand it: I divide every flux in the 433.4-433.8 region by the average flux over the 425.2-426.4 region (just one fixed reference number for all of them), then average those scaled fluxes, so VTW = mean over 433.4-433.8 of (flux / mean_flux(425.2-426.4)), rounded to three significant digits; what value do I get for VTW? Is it 1.08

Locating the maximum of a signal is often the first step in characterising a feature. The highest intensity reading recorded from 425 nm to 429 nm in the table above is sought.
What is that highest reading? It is 4.666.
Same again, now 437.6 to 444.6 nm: 6.211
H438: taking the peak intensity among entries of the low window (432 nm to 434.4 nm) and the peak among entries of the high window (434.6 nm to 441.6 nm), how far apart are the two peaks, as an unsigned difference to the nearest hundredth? 0.54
